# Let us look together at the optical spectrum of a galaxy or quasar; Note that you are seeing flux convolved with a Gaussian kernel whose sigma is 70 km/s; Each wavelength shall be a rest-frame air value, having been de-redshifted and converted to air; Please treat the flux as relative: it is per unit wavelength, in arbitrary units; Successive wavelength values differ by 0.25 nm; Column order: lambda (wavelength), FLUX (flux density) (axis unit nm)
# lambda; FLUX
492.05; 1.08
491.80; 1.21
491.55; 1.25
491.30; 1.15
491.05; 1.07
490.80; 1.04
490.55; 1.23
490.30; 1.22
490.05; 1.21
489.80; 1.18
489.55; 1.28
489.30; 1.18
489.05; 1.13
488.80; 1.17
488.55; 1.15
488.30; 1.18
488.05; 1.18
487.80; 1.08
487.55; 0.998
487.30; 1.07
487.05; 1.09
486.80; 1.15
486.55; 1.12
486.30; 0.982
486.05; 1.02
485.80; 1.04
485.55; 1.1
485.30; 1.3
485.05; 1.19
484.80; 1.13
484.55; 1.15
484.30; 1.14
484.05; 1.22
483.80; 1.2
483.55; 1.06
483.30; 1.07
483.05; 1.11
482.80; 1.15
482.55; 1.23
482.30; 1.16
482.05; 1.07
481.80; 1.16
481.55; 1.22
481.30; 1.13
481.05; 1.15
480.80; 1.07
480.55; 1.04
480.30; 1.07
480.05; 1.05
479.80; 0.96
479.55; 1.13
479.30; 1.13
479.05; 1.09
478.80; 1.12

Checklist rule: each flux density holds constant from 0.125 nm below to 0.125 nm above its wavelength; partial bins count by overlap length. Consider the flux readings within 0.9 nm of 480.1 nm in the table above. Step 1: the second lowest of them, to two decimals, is 1.04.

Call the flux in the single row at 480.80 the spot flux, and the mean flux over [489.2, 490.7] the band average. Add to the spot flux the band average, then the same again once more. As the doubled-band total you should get 3.50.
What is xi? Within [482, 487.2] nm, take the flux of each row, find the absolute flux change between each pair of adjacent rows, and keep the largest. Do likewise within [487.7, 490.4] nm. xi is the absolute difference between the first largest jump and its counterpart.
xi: 0.100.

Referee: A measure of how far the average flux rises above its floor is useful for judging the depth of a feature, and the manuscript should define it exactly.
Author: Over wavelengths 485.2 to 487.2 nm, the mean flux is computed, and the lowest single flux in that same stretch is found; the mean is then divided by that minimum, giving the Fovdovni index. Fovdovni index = 1.12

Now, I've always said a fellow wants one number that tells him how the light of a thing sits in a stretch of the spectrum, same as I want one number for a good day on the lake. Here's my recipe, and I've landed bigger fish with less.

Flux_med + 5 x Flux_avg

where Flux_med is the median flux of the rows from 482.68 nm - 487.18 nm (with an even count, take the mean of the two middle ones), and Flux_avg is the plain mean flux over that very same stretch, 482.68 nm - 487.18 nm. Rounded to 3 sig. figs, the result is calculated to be 6.74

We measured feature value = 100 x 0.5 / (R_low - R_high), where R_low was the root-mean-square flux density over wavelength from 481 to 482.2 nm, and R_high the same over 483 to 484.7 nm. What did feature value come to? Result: 5043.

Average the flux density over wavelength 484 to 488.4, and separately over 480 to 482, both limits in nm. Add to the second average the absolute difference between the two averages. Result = 1.12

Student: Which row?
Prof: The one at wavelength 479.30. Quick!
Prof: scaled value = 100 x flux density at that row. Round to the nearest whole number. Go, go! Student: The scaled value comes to 113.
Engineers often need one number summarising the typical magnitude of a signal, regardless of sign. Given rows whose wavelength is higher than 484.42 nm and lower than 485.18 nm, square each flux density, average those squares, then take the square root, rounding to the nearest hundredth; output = 1.16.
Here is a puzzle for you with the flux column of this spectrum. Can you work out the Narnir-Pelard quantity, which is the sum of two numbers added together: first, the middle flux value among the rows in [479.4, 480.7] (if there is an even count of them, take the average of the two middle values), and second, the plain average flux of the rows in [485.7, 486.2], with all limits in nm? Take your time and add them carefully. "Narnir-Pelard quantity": 2.08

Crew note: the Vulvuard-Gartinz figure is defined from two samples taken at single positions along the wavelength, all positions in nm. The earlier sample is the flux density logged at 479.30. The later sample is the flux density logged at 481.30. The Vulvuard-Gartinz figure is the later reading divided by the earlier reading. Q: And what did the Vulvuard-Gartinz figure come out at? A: 1.00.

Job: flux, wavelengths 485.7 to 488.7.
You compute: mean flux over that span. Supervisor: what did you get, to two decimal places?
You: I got 1.09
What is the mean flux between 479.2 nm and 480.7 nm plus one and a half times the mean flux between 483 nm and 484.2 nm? 2.76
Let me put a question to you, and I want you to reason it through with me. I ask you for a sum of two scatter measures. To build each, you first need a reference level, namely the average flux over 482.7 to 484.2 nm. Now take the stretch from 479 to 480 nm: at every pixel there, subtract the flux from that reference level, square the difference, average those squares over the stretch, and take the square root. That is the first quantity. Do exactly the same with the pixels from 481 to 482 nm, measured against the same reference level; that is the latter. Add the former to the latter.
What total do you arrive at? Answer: 0.135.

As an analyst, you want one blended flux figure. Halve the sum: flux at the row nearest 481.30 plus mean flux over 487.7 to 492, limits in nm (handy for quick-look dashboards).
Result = 1.15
